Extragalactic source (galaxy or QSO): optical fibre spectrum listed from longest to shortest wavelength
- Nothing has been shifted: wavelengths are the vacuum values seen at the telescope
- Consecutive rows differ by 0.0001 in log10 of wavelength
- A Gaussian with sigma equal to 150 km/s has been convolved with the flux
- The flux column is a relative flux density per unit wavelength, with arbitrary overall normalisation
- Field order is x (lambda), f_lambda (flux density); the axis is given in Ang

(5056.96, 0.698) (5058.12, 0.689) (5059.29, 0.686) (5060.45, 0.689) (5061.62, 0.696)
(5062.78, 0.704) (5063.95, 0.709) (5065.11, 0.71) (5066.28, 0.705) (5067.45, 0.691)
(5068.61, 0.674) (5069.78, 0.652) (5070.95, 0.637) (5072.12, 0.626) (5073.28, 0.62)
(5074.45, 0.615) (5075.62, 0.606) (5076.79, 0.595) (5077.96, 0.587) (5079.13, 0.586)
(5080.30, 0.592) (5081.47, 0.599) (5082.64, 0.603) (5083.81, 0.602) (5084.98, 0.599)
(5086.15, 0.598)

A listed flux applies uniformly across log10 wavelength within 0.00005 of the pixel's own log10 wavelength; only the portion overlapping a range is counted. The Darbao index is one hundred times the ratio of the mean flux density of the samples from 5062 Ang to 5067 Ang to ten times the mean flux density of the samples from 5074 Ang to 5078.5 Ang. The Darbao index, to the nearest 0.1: 11.8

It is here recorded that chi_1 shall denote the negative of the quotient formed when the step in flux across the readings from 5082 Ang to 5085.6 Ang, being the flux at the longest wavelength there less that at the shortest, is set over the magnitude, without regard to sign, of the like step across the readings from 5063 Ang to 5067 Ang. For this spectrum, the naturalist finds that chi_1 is 1.0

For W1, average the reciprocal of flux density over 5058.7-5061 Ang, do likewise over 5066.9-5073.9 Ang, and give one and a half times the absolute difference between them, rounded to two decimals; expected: 0.13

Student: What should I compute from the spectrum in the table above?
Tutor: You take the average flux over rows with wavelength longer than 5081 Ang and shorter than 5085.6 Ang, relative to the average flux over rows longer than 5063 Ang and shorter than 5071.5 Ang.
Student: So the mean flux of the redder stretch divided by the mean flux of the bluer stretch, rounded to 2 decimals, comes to 0.88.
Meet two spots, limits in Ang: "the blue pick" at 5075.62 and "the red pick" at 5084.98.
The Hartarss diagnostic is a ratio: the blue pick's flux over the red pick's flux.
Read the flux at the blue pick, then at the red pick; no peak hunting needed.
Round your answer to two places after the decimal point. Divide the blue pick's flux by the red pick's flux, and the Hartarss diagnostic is 1.01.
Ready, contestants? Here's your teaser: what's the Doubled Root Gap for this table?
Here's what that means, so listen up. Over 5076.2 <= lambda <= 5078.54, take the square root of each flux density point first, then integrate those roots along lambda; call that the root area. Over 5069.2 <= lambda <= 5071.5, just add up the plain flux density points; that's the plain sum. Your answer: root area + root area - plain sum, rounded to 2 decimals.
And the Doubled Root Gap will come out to 2.31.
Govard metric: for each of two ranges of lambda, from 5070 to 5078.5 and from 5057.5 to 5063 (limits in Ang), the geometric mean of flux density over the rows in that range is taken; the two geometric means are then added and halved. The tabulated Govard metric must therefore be 0.652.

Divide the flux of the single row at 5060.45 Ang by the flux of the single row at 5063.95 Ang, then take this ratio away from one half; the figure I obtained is -0.47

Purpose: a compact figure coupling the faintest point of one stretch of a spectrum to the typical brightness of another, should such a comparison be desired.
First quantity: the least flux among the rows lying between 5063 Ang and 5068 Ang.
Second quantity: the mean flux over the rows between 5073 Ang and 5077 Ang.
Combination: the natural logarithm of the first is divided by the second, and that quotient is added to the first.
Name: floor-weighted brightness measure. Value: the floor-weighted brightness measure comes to 0.084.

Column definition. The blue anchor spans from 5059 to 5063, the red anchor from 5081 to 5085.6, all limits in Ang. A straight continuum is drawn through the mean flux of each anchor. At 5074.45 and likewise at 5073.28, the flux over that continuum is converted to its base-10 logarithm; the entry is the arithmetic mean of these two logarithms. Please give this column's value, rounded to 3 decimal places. -0.016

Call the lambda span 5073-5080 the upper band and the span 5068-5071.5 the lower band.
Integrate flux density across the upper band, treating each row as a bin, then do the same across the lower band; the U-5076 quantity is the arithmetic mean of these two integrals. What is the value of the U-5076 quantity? 3.25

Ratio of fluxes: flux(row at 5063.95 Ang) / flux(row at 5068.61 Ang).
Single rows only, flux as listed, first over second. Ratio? 1.05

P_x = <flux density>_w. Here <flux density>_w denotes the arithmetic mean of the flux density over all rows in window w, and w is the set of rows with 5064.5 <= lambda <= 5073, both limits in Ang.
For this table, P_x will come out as 0.67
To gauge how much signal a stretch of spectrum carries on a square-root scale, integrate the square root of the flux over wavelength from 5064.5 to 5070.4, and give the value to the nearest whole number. 5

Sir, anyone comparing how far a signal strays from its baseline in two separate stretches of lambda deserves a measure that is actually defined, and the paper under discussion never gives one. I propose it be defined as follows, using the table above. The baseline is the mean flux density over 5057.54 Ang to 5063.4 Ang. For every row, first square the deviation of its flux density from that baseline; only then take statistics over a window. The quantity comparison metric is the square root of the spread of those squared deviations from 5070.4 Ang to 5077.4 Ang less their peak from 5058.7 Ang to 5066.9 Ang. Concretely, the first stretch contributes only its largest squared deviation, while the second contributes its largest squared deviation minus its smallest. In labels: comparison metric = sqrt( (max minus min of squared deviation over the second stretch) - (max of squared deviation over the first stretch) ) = 0.08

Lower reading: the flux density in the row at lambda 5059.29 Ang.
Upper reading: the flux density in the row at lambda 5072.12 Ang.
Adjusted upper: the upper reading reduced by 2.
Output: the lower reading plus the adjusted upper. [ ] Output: -0.69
